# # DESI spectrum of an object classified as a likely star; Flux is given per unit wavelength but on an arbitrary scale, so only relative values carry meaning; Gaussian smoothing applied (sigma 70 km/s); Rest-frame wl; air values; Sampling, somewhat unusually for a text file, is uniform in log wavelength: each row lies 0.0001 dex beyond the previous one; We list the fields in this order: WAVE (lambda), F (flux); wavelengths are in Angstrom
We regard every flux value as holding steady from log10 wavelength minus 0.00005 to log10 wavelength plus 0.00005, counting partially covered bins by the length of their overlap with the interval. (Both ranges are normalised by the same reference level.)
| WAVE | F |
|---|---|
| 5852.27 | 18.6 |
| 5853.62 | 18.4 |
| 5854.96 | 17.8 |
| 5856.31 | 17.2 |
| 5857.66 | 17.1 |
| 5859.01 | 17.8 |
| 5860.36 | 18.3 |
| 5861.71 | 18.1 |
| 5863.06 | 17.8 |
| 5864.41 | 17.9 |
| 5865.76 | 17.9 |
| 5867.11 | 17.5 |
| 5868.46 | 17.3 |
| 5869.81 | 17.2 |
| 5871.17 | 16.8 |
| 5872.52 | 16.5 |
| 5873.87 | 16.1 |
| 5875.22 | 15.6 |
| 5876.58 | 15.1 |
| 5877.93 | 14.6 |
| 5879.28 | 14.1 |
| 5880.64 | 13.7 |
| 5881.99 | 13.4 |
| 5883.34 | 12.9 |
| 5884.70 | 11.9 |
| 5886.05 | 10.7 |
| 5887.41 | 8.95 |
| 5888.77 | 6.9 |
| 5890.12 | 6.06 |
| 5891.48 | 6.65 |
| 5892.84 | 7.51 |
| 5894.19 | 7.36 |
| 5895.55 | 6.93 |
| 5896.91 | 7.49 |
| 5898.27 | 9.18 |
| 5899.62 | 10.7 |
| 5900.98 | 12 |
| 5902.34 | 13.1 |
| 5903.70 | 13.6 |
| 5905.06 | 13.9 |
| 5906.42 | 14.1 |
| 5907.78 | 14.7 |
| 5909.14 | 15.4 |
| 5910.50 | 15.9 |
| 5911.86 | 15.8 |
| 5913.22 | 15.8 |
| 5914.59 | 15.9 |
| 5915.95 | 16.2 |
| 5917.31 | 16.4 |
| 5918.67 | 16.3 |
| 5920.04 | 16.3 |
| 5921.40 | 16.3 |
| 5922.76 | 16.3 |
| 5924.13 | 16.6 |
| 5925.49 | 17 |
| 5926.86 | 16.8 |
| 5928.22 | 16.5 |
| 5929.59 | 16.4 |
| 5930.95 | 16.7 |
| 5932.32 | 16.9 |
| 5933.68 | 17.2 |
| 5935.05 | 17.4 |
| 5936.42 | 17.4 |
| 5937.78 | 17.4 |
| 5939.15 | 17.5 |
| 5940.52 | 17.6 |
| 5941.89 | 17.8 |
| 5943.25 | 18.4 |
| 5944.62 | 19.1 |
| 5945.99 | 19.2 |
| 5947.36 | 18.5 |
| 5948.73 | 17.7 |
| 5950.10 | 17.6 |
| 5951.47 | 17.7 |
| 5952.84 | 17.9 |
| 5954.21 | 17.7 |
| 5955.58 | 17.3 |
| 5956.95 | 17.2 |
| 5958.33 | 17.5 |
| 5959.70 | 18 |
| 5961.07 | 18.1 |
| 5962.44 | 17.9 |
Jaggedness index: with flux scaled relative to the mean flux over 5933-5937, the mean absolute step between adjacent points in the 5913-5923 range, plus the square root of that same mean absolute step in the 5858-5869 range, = 0.124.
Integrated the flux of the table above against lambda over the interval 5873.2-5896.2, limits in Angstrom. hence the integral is 255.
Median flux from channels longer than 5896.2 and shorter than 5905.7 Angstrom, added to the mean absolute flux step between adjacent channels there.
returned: 13.1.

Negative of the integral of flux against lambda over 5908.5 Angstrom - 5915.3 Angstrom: -107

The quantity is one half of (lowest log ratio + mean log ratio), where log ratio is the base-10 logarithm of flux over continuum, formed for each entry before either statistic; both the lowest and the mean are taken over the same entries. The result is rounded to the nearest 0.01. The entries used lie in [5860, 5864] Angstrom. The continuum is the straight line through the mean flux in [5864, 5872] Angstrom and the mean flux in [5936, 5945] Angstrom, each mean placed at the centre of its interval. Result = 0.01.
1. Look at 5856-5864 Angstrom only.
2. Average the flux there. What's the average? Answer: 17.7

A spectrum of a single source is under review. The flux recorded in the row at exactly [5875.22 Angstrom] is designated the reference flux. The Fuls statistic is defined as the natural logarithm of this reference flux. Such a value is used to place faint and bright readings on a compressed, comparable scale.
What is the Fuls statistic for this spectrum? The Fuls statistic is 2.75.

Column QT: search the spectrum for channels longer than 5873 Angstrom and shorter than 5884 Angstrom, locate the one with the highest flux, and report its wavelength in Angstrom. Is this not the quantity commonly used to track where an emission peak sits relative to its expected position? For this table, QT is 5873.87 Angstrom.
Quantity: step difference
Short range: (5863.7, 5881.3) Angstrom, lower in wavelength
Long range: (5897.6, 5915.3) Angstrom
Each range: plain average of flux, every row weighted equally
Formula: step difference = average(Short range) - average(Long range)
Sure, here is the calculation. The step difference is 2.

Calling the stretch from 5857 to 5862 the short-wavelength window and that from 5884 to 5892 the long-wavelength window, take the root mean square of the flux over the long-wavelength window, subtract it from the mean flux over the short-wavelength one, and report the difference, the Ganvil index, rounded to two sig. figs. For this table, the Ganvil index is 9.0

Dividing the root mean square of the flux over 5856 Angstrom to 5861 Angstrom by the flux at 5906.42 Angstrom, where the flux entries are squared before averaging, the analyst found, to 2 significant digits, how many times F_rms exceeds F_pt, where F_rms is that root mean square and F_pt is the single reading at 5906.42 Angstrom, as 1.2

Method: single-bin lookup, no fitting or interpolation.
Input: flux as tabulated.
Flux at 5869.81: 17.2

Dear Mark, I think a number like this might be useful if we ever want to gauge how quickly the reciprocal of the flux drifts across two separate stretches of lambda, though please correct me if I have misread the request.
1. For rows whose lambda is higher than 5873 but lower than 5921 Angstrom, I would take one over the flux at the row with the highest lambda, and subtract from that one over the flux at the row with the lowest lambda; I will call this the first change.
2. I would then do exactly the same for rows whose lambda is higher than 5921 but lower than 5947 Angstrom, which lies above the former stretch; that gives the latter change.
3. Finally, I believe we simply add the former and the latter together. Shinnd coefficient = -0.01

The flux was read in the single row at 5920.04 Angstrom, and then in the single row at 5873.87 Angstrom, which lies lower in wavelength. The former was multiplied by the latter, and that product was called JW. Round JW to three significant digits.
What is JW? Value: 262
